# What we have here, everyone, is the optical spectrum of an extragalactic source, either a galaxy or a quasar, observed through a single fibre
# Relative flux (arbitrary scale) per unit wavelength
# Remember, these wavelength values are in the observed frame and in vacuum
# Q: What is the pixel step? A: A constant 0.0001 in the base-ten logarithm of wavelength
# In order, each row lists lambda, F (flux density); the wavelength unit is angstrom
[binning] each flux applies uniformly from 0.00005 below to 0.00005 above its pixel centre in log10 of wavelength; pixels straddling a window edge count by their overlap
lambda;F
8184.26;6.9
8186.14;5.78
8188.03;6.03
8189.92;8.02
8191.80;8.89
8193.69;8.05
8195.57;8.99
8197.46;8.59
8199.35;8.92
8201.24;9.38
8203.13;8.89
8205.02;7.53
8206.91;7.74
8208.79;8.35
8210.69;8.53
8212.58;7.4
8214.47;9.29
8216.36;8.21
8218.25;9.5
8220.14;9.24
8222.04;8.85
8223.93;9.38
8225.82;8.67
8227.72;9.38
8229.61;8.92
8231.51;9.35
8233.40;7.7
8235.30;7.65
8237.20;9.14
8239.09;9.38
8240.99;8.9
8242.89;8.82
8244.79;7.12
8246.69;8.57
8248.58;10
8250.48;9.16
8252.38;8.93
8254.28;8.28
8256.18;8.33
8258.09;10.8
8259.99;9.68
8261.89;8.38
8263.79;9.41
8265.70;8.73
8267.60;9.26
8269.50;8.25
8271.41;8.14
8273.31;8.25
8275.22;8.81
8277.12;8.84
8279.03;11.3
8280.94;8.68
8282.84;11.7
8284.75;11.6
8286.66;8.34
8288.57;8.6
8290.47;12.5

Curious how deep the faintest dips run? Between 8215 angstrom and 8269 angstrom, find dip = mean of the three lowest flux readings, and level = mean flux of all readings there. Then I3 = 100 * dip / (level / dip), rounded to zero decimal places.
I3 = 629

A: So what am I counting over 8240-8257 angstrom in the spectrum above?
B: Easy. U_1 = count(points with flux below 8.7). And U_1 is 4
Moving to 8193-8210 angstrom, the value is 5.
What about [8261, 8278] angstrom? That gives 4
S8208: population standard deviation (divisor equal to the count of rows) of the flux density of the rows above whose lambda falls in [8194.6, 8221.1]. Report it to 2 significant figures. 0.66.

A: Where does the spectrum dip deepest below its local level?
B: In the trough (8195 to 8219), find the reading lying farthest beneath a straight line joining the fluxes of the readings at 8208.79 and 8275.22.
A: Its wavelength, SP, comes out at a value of 8212.58 angstrom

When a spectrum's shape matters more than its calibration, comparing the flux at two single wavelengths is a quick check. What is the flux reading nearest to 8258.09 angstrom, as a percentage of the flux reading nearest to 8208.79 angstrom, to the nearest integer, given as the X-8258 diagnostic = 129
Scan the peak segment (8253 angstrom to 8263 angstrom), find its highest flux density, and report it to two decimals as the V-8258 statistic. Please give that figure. 10.80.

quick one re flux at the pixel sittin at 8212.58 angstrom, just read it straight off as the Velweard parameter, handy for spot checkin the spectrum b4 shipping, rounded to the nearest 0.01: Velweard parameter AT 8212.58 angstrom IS 7.40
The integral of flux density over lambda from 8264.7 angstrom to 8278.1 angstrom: 115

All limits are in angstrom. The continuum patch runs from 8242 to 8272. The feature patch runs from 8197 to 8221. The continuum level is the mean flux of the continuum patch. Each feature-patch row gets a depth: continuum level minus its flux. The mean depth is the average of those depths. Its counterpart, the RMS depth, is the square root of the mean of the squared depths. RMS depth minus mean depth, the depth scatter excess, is 0.45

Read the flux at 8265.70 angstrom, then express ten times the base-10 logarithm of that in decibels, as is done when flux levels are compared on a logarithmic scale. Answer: 9.4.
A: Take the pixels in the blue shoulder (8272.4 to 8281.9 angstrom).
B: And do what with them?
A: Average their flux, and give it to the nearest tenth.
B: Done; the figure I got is 9.2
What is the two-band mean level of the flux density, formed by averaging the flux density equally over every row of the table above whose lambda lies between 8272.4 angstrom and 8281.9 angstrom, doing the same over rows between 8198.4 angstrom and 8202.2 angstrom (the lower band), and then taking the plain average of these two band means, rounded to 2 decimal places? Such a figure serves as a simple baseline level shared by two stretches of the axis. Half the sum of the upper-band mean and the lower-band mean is 9.16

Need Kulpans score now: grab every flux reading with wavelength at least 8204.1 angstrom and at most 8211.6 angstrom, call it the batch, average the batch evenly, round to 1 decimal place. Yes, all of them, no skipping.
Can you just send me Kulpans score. 8.0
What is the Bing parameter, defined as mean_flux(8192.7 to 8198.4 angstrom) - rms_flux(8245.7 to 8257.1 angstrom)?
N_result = -0.35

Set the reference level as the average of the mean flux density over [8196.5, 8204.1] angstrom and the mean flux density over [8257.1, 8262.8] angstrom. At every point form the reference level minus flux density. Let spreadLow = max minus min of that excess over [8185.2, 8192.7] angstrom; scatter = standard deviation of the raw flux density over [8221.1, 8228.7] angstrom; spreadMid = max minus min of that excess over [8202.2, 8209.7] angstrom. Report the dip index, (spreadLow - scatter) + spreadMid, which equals 4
